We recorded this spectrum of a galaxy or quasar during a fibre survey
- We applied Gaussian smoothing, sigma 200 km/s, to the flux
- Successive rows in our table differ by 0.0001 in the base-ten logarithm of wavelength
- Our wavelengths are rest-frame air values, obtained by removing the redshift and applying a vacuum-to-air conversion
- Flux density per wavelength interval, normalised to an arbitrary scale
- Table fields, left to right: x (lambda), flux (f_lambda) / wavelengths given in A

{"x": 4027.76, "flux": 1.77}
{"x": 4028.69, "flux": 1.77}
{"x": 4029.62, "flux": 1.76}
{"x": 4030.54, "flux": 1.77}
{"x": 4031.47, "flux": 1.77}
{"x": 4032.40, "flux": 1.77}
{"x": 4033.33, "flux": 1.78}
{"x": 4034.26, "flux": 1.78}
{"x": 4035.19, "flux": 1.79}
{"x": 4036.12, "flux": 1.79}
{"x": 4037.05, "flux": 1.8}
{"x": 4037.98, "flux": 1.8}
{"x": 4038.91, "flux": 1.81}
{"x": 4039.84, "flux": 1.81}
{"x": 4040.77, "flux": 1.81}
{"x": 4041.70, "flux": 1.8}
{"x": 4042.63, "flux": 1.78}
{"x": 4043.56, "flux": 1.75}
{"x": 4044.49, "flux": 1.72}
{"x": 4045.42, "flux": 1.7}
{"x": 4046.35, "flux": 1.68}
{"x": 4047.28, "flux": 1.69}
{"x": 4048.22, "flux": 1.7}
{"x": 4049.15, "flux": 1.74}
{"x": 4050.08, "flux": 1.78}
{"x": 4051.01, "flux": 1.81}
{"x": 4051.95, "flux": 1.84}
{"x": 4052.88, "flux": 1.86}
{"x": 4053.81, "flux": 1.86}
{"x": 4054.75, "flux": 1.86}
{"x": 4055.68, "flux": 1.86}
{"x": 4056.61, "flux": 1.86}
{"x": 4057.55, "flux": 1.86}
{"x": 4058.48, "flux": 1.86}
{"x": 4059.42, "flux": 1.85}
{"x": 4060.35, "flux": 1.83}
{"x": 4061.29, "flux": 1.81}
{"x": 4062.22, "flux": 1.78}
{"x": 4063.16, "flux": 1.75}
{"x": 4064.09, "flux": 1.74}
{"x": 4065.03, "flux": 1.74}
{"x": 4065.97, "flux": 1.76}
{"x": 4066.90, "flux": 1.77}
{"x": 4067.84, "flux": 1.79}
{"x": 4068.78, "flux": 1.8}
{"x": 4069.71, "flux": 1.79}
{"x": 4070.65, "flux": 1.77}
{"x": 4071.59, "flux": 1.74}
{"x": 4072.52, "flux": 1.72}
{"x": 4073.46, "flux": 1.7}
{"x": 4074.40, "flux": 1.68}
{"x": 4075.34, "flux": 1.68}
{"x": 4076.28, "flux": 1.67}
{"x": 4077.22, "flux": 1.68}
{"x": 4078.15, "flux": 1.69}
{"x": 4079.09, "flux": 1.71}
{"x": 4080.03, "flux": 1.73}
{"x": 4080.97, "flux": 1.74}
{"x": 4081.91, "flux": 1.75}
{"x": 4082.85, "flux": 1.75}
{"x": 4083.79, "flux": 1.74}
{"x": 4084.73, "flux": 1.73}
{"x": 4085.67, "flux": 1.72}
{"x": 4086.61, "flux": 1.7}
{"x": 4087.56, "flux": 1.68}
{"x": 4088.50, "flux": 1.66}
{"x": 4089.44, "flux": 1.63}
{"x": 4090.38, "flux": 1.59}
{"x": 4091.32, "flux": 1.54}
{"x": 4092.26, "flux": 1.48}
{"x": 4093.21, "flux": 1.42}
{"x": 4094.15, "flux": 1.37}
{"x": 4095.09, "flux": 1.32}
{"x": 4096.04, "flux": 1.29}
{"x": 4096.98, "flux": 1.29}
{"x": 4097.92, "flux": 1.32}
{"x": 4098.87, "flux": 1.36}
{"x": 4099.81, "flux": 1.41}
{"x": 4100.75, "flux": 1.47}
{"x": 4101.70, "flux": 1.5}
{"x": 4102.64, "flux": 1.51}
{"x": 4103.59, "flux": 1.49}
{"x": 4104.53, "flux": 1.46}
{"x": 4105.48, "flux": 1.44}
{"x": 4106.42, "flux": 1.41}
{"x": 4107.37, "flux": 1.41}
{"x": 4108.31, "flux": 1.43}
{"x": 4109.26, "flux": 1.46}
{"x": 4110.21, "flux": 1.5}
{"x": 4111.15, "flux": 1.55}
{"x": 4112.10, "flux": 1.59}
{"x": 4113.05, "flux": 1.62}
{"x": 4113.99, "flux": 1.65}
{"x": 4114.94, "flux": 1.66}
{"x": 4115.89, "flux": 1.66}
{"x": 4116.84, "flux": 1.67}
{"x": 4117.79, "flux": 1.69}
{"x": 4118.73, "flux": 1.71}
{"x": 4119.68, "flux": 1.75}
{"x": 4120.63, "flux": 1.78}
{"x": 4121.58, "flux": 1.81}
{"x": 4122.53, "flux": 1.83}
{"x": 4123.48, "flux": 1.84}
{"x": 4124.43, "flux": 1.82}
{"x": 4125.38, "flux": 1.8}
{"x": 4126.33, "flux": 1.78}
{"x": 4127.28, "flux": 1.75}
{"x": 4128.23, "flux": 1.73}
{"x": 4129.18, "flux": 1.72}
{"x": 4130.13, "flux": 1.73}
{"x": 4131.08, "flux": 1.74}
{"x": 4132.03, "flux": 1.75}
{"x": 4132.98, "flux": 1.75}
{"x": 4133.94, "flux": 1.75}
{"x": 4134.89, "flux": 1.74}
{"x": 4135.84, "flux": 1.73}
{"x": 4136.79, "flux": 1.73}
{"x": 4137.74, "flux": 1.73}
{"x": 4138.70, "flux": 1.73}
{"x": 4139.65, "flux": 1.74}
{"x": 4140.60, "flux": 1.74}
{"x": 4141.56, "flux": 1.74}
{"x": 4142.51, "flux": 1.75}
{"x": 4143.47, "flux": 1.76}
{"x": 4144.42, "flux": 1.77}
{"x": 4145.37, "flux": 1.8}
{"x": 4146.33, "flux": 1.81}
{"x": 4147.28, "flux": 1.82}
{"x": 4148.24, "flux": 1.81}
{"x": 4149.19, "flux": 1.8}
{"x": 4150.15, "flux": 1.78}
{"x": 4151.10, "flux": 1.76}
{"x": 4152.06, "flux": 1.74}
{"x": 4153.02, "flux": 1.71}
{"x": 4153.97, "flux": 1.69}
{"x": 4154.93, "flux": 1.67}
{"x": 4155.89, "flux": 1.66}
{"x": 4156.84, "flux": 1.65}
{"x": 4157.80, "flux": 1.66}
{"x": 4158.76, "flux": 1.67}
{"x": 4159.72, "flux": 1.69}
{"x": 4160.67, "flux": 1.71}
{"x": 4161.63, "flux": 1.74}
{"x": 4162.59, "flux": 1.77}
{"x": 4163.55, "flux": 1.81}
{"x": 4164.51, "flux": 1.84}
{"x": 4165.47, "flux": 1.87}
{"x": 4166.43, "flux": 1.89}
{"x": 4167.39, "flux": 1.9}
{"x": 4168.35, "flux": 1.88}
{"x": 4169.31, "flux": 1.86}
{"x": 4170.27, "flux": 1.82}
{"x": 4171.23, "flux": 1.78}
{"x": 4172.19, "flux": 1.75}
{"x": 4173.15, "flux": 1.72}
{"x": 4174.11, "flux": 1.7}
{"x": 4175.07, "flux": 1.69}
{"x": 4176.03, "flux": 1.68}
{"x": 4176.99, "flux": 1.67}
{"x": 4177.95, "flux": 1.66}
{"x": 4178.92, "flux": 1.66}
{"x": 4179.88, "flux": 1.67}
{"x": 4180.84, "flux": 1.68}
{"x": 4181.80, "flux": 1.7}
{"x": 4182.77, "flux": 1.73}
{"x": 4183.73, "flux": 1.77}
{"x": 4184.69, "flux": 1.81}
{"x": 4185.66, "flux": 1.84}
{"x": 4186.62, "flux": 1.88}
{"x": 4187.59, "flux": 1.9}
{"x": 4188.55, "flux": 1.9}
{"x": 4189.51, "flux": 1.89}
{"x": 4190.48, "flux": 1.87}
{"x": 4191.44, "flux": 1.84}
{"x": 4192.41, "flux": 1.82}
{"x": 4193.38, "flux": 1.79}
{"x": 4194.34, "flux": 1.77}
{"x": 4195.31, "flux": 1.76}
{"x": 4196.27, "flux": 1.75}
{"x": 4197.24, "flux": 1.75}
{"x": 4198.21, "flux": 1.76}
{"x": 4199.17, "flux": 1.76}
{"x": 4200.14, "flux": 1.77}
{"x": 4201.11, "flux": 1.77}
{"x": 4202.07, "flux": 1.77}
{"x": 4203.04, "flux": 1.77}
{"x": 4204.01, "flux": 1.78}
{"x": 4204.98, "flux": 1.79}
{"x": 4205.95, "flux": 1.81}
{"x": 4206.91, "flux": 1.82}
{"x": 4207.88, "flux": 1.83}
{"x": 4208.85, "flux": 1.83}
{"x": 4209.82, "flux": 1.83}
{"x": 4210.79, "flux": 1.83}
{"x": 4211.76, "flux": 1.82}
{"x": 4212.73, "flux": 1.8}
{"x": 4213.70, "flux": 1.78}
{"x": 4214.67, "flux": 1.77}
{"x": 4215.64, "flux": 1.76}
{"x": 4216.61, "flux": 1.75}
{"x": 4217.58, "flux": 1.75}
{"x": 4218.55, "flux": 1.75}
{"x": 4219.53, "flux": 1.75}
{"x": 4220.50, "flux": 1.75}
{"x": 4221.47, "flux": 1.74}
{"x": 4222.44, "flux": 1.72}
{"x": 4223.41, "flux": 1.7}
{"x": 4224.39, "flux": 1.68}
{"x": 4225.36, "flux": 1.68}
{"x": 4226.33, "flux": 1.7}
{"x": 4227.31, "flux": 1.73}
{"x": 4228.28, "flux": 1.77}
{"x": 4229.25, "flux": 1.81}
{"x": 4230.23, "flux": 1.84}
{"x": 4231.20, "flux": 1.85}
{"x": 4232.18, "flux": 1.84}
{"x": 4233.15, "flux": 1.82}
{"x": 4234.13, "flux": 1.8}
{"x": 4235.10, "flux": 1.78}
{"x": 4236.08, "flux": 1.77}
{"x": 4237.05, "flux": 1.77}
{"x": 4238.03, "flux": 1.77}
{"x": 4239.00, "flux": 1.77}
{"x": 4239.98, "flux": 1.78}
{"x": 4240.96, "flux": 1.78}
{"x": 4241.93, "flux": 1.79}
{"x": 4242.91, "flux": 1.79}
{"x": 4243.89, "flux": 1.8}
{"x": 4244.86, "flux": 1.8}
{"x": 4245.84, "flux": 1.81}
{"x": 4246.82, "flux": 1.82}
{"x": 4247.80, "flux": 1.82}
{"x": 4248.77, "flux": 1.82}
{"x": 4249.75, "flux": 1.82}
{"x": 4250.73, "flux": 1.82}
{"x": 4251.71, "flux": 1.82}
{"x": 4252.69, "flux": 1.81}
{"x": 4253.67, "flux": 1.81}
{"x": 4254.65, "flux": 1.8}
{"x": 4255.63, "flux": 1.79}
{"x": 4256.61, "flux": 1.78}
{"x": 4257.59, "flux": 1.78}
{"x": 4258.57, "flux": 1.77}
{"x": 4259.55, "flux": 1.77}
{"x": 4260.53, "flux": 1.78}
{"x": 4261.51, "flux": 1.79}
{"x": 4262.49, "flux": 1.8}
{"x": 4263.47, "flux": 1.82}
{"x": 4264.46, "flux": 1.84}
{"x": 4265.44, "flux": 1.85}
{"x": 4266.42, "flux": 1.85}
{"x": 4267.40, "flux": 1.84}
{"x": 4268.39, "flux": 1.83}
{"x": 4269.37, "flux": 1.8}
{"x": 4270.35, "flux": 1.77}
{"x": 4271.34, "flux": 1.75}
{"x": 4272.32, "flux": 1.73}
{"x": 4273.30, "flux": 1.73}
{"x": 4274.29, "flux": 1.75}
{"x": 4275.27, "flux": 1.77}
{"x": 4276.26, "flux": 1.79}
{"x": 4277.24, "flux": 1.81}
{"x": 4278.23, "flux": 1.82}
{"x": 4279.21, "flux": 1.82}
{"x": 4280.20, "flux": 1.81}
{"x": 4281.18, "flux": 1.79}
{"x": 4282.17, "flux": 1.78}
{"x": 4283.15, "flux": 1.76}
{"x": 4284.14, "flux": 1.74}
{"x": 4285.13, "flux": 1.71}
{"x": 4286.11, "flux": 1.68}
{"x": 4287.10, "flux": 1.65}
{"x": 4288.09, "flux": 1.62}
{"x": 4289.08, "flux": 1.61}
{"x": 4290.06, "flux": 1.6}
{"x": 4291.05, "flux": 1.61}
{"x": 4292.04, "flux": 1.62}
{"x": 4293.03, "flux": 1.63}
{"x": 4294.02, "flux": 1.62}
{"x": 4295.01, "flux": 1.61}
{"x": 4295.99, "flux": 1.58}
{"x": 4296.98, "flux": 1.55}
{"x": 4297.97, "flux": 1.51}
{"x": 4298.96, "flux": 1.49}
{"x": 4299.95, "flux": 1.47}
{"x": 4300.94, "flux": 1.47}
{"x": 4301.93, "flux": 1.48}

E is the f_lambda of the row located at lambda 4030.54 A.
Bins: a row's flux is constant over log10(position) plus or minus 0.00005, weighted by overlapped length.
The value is 1.77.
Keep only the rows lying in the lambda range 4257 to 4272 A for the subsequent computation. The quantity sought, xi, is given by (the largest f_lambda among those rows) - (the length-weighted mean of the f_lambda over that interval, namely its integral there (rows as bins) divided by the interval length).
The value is 0.048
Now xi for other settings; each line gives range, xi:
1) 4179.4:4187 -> 0.121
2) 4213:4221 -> 0.022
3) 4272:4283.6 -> 0.038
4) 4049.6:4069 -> 0.047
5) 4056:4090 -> 0.114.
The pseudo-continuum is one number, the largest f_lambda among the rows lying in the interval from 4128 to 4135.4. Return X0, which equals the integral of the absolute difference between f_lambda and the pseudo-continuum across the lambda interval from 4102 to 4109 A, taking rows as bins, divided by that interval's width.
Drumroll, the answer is 0.299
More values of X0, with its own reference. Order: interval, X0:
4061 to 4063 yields 0.037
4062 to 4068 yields 0.015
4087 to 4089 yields 0.079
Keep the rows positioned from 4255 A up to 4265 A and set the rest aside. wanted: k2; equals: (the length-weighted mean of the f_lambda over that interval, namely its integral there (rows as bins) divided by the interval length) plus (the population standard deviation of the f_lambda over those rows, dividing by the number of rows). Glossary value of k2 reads 1.81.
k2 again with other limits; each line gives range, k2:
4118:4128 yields 1.82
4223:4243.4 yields 1.82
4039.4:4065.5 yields 1.85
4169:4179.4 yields 1.79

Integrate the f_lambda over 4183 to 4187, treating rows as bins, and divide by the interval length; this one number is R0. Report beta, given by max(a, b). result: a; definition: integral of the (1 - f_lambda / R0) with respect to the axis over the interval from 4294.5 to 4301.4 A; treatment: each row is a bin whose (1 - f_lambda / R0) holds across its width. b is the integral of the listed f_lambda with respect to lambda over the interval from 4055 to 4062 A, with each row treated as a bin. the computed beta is 12.9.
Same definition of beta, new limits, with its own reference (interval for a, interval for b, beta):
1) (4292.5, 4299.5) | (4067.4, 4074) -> 11.6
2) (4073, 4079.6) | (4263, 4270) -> 12.8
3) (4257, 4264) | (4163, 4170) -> 13.0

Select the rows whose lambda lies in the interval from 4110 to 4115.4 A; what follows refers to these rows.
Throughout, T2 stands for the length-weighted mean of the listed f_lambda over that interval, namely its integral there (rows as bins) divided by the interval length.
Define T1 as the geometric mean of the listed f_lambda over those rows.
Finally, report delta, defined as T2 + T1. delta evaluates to 3.19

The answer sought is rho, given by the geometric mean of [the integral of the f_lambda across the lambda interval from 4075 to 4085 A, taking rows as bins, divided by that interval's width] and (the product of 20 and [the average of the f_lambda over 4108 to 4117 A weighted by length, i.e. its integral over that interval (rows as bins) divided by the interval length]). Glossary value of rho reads 7.4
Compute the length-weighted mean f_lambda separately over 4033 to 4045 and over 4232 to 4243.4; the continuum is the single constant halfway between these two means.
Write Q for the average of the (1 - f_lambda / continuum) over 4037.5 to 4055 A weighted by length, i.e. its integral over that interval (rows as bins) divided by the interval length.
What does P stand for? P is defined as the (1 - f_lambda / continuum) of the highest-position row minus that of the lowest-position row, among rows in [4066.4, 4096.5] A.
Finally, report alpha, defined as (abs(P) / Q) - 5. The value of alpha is 51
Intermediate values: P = 0.27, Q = 0.005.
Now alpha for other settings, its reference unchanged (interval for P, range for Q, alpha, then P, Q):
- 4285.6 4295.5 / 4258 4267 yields -8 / 0.04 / -0.012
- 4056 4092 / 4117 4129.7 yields 12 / 0.18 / 0.011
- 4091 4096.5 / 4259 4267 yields -15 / 0.14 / -0.014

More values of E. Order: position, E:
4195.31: 1.76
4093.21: 1.42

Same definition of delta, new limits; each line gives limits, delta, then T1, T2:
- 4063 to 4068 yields 3.52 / 1.76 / 1.76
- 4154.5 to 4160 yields 3.33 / 1.67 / 1.66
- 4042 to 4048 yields 3.44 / 1.72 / 1.72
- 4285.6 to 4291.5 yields 3.26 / 1.63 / 1.63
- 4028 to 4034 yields 3.54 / 1.77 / 1.77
